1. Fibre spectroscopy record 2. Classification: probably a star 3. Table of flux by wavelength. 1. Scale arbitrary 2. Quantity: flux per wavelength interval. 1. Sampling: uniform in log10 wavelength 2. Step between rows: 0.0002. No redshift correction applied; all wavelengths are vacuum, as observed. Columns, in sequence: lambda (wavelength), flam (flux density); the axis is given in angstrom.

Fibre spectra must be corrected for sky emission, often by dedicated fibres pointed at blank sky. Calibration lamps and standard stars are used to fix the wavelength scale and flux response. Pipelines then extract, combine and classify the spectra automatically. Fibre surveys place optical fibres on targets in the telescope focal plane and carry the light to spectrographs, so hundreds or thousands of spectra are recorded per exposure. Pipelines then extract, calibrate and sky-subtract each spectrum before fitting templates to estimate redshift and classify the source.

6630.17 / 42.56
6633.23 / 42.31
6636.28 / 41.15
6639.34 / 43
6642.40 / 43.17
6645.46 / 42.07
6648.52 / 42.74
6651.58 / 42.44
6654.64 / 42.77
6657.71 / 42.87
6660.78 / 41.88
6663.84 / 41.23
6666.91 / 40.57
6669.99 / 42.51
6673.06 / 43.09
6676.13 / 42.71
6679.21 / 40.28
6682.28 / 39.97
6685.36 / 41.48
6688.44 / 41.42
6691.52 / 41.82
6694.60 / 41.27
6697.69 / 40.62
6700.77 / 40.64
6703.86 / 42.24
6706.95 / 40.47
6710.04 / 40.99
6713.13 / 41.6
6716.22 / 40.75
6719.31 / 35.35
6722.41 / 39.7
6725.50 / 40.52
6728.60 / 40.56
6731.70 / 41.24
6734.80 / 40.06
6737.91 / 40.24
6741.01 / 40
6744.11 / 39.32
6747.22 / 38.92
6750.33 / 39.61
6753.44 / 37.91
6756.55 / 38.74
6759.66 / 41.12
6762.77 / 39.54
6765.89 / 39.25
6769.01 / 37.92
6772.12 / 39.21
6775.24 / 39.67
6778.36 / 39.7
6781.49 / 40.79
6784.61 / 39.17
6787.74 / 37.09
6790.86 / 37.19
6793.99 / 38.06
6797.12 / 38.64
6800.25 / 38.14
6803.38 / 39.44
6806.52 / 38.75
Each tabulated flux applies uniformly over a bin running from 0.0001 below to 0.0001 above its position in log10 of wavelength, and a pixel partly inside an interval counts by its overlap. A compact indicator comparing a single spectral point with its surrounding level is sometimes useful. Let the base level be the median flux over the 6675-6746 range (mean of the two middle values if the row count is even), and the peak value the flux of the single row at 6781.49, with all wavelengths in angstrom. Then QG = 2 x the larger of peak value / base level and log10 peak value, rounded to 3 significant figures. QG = 3.22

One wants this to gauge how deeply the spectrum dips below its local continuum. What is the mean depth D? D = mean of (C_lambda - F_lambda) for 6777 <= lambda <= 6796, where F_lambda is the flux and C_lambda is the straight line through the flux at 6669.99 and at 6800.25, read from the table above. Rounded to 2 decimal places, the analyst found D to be -0.05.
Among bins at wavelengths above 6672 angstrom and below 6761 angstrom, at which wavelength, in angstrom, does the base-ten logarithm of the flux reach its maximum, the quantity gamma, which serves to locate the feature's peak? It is 6673.06 angstrom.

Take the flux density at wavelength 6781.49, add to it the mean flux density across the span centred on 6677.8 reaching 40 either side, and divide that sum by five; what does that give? 16.5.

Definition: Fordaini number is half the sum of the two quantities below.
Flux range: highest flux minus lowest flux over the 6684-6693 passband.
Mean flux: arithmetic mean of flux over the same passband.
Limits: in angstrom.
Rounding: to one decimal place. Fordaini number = 21.0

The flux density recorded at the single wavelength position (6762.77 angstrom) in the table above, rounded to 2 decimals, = 39.54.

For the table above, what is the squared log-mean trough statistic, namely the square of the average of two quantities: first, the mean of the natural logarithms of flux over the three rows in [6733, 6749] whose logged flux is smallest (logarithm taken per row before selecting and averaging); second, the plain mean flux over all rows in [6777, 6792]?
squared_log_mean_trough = 451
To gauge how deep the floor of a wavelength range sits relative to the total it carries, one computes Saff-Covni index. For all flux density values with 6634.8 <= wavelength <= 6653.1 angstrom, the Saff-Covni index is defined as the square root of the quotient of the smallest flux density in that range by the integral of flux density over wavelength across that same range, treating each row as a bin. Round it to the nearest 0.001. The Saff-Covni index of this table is 0.230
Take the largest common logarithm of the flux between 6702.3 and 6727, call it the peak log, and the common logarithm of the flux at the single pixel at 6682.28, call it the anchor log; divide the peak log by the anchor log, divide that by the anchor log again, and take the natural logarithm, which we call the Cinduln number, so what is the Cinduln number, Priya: -0.456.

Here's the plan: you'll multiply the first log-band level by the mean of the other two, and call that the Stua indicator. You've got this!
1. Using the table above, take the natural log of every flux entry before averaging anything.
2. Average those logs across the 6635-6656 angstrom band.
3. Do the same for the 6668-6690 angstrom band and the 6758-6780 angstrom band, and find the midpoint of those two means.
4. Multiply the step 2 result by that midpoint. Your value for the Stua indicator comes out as 13.88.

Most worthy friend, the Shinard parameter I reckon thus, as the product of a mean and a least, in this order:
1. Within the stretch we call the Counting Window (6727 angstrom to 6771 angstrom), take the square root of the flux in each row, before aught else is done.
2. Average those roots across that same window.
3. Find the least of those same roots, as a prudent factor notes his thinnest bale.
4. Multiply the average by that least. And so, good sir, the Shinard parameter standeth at 38.7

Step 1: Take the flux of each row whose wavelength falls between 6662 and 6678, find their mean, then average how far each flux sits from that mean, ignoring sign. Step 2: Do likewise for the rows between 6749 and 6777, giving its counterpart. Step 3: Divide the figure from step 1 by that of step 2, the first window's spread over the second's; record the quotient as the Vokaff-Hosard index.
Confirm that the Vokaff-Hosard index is 1.3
